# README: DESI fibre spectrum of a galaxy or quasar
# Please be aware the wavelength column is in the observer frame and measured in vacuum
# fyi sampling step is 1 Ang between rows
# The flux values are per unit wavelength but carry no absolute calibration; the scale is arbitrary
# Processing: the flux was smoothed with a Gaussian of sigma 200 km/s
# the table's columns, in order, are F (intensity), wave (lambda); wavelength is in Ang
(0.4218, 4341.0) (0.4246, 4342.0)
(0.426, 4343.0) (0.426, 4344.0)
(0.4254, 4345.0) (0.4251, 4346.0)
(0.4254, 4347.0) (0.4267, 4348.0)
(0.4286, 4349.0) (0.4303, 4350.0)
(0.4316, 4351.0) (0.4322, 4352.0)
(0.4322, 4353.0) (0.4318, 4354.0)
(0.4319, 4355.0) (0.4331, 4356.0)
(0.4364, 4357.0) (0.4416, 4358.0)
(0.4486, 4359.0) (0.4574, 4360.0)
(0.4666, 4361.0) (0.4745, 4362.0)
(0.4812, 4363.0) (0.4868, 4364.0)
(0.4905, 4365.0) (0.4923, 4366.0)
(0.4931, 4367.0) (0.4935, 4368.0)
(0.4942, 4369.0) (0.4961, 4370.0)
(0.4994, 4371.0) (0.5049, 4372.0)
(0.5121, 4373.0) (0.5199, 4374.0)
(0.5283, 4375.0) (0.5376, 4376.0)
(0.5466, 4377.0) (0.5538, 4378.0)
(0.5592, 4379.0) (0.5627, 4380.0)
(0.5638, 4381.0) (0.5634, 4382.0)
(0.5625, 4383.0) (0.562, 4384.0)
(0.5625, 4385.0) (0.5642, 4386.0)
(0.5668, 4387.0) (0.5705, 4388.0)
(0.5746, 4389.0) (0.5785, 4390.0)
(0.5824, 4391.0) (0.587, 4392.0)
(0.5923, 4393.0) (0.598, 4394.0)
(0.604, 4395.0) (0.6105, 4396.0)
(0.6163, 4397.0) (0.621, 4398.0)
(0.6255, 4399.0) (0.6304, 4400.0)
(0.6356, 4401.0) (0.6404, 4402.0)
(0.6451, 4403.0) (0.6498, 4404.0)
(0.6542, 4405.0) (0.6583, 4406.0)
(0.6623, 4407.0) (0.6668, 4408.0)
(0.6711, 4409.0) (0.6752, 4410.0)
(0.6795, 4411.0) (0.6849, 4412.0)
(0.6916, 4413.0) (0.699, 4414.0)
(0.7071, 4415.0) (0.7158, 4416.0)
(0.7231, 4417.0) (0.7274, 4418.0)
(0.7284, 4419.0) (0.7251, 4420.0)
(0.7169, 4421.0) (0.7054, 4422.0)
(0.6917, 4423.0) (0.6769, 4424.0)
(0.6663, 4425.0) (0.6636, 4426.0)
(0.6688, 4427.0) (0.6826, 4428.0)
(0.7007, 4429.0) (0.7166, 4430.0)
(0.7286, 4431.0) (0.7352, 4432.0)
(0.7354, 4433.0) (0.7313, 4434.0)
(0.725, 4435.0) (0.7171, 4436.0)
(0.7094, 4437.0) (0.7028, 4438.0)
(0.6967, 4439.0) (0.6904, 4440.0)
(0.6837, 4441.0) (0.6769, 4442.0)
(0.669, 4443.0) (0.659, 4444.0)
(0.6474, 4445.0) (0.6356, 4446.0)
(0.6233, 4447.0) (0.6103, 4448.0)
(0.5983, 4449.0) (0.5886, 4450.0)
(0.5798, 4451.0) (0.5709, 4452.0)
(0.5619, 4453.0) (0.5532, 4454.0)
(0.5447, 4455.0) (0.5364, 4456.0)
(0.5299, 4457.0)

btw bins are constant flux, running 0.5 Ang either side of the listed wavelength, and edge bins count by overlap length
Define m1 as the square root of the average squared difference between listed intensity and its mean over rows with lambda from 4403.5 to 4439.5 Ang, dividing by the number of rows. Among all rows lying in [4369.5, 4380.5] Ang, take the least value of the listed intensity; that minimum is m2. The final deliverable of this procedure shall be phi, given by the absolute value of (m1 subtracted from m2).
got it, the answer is 0.47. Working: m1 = 0.026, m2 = 0.4961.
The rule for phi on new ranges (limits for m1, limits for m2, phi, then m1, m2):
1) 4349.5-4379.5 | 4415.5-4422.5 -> 0.67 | 0.040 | 0.7054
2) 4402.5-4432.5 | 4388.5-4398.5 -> 0.55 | 0.027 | 0.5746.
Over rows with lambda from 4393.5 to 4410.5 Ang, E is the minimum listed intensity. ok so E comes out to 0.598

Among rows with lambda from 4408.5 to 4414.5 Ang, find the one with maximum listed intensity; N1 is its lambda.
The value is 4414.0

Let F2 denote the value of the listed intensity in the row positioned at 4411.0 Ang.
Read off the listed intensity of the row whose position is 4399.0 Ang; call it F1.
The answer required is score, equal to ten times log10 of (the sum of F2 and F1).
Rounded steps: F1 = 0.6255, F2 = 0.6795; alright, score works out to 1.2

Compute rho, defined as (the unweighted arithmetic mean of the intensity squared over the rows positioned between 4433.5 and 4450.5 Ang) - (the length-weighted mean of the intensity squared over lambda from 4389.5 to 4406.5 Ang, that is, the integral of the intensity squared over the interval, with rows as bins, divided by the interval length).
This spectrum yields 0.06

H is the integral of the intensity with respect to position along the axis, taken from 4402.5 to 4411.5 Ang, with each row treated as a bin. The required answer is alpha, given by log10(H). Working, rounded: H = 5.96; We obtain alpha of 0.775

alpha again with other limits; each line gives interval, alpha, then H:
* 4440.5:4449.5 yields 0.764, 5.80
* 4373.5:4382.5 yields 0.693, 4.94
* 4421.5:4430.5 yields 0.790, 6.17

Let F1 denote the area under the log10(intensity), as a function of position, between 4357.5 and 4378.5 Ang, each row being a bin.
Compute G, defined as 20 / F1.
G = -3.1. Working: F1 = -6.41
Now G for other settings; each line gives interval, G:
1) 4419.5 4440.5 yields -6.2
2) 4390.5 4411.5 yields -4.8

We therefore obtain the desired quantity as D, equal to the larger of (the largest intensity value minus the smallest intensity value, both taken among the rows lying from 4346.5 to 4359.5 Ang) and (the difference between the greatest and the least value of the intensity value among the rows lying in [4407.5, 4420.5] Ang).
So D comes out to 0.062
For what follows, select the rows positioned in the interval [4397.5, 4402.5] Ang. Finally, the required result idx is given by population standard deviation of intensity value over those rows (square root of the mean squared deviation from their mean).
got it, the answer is 0.007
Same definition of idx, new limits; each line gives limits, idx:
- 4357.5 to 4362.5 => 0.012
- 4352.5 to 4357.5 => 0.002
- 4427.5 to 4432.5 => 0.019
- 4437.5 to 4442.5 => 0.009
